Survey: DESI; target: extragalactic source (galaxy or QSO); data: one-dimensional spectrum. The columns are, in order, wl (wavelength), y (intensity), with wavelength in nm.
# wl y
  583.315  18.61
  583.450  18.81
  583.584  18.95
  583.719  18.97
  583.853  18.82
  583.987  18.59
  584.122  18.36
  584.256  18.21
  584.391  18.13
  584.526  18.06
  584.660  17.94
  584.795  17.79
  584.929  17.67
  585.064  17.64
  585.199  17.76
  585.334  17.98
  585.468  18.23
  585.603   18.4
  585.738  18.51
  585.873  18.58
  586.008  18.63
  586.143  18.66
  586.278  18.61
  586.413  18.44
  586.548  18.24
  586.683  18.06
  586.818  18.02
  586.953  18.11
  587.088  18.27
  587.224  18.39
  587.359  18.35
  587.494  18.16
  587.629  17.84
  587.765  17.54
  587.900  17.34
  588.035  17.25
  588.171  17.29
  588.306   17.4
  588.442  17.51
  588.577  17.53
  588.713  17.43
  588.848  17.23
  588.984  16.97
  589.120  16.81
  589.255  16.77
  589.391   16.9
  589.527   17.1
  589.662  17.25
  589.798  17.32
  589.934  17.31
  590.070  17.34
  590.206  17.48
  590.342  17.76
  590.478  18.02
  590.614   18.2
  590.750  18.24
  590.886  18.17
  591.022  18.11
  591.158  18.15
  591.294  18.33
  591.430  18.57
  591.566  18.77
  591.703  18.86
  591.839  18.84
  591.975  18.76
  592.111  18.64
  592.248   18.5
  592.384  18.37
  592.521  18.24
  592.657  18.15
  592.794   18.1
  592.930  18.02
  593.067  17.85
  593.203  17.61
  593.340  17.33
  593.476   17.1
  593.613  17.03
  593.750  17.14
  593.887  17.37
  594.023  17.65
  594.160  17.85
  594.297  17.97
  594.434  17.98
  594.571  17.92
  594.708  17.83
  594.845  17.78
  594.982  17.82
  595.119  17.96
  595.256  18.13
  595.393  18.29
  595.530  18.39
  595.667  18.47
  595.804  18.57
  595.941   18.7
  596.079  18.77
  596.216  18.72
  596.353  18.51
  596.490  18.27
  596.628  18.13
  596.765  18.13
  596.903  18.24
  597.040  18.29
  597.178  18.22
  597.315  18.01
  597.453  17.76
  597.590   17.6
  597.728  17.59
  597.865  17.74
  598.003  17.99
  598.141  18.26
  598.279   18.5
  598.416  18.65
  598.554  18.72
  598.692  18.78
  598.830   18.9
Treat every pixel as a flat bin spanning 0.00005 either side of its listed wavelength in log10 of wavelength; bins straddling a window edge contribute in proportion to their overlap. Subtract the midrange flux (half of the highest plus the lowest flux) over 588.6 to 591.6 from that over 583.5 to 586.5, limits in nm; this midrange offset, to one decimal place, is 0.5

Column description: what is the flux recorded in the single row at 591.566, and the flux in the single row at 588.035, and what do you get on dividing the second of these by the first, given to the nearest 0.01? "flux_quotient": 0.92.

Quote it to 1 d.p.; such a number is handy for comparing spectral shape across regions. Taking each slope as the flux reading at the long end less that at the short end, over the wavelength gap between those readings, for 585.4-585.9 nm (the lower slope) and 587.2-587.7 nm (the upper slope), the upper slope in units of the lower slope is -1.6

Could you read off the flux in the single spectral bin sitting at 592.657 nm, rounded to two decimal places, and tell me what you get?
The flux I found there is 18.15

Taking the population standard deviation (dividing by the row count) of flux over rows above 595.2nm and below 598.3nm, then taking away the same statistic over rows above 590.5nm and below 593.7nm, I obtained -0.17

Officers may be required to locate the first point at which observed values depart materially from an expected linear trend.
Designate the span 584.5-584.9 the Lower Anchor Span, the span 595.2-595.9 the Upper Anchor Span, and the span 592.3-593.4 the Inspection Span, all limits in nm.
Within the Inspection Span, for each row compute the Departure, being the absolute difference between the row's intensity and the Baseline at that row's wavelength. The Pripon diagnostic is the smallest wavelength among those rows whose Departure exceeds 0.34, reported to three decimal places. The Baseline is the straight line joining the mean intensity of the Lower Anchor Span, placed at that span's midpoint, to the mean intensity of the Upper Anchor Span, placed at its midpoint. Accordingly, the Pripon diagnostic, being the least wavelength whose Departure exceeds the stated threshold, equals 593.067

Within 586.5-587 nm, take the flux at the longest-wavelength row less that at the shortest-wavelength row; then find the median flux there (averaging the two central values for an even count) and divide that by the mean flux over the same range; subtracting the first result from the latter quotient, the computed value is 1.1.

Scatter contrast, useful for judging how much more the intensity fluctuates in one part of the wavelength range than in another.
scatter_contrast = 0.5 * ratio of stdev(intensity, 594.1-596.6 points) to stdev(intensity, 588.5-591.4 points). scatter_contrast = 0.33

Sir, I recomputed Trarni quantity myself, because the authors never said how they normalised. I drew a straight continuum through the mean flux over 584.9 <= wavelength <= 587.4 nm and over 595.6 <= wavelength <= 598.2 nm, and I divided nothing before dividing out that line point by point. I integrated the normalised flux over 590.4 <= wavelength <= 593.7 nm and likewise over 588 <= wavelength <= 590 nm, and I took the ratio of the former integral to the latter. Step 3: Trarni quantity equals 1.7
